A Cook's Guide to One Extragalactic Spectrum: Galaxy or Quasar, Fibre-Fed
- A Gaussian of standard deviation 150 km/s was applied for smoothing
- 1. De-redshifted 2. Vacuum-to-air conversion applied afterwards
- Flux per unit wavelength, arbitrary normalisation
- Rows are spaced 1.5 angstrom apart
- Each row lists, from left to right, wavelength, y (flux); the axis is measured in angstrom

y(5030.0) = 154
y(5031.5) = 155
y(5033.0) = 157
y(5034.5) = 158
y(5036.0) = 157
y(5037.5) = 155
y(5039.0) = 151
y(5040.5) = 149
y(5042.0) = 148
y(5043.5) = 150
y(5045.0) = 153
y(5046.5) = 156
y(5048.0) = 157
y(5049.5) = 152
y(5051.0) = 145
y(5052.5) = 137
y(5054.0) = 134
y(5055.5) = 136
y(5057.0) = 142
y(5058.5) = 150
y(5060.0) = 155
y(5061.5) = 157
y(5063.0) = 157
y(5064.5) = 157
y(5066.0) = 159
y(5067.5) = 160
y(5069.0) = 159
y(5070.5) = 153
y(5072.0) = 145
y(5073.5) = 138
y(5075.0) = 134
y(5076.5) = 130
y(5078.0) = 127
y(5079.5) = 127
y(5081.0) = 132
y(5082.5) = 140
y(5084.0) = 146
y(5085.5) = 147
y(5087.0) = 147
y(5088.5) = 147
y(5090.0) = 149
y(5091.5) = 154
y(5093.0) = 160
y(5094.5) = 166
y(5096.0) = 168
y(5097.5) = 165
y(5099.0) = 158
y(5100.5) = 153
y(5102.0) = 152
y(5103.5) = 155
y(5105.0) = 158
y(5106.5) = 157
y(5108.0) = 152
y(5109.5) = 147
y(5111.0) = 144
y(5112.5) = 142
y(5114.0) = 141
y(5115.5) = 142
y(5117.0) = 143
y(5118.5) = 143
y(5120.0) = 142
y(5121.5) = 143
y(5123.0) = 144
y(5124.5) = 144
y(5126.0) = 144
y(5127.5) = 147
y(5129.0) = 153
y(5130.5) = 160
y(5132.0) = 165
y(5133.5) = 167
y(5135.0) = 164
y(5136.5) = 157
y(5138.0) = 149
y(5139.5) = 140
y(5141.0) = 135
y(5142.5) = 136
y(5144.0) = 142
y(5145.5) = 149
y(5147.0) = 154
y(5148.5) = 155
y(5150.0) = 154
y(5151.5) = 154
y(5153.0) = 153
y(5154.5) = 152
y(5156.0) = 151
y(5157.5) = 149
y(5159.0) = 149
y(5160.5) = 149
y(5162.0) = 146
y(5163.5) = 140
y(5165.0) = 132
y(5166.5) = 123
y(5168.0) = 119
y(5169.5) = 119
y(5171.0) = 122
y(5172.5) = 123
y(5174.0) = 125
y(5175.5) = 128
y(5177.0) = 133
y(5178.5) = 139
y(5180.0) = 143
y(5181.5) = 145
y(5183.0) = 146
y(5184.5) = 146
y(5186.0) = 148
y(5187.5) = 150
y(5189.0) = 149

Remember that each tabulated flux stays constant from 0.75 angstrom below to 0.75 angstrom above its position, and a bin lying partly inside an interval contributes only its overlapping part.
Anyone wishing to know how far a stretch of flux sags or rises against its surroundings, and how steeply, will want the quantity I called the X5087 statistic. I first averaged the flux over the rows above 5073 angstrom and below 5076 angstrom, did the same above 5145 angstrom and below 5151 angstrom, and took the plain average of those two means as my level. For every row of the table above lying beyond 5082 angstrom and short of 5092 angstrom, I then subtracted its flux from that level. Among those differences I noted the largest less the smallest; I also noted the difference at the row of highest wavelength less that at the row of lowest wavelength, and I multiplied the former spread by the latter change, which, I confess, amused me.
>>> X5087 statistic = -196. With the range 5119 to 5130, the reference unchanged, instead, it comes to -121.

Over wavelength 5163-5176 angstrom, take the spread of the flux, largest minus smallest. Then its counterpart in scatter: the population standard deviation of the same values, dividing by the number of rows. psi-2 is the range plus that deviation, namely 27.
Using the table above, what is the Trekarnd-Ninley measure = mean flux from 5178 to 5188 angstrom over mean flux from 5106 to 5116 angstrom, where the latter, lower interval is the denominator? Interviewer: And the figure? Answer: 0.99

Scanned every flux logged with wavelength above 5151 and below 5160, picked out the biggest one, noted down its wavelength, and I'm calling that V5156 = 5151.5 angstrom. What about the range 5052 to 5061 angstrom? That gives 5060.0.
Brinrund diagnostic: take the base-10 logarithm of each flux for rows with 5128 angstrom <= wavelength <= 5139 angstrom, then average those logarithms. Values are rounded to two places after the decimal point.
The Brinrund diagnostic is 2.20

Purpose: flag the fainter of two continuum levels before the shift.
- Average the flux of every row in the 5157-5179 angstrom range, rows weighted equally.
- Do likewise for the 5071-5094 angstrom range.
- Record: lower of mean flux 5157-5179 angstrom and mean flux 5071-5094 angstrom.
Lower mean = 133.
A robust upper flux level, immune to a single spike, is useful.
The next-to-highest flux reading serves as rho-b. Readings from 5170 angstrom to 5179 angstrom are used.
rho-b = 133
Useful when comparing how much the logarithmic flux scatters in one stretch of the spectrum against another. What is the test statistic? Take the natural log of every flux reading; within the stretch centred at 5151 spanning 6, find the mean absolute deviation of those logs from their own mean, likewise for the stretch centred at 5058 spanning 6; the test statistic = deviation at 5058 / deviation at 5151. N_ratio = 14.3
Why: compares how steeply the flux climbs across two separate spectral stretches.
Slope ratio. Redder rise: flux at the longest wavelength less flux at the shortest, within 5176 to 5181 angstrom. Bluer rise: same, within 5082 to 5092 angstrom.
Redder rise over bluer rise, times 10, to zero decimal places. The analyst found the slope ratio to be 7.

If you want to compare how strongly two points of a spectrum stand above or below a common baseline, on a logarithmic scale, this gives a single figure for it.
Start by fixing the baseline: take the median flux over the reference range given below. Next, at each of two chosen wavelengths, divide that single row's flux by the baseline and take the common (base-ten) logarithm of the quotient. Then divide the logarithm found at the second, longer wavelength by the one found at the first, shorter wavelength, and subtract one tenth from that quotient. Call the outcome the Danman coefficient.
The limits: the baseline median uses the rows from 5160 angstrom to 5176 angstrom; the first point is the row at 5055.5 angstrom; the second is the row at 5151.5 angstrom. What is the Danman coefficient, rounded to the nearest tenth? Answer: 2.4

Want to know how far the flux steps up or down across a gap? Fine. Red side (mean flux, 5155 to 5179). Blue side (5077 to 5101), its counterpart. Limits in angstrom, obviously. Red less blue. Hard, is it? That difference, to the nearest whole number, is -15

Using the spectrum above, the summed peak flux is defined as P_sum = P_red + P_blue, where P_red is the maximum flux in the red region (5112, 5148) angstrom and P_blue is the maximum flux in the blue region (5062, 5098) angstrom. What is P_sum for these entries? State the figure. 335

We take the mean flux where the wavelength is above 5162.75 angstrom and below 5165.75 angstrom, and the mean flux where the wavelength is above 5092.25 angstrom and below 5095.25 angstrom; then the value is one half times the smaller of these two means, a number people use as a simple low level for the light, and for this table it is 68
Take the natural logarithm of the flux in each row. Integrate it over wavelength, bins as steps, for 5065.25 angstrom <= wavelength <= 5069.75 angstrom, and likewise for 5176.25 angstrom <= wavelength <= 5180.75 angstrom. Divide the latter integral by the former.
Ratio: 0.97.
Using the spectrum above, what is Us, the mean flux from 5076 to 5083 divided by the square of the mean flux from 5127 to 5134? 0.0052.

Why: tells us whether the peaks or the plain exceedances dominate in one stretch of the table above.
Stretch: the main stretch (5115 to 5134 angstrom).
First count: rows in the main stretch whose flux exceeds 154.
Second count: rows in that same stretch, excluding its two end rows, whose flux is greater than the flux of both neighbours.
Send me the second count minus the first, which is -3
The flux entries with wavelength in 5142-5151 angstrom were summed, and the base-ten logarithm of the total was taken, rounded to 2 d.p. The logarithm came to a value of 2.95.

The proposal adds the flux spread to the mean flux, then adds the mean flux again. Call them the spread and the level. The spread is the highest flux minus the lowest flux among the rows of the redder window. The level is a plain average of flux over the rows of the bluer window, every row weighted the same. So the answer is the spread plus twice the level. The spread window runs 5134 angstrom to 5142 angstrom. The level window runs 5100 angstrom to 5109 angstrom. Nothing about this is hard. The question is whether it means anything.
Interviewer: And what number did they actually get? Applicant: 338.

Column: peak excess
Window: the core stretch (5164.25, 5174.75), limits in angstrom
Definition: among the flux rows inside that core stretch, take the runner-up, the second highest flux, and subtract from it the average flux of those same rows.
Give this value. 1.7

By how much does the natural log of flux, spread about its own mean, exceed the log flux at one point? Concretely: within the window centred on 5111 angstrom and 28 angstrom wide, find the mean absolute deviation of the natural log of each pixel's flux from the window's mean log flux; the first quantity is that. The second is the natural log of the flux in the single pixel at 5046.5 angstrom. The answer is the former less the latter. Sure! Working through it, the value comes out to -5.01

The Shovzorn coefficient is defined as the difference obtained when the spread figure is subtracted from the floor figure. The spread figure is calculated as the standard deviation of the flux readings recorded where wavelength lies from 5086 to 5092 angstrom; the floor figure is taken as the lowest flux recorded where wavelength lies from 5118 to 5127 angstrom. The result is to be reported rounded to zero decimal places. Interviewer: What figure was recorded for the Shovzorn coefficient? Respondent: 139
